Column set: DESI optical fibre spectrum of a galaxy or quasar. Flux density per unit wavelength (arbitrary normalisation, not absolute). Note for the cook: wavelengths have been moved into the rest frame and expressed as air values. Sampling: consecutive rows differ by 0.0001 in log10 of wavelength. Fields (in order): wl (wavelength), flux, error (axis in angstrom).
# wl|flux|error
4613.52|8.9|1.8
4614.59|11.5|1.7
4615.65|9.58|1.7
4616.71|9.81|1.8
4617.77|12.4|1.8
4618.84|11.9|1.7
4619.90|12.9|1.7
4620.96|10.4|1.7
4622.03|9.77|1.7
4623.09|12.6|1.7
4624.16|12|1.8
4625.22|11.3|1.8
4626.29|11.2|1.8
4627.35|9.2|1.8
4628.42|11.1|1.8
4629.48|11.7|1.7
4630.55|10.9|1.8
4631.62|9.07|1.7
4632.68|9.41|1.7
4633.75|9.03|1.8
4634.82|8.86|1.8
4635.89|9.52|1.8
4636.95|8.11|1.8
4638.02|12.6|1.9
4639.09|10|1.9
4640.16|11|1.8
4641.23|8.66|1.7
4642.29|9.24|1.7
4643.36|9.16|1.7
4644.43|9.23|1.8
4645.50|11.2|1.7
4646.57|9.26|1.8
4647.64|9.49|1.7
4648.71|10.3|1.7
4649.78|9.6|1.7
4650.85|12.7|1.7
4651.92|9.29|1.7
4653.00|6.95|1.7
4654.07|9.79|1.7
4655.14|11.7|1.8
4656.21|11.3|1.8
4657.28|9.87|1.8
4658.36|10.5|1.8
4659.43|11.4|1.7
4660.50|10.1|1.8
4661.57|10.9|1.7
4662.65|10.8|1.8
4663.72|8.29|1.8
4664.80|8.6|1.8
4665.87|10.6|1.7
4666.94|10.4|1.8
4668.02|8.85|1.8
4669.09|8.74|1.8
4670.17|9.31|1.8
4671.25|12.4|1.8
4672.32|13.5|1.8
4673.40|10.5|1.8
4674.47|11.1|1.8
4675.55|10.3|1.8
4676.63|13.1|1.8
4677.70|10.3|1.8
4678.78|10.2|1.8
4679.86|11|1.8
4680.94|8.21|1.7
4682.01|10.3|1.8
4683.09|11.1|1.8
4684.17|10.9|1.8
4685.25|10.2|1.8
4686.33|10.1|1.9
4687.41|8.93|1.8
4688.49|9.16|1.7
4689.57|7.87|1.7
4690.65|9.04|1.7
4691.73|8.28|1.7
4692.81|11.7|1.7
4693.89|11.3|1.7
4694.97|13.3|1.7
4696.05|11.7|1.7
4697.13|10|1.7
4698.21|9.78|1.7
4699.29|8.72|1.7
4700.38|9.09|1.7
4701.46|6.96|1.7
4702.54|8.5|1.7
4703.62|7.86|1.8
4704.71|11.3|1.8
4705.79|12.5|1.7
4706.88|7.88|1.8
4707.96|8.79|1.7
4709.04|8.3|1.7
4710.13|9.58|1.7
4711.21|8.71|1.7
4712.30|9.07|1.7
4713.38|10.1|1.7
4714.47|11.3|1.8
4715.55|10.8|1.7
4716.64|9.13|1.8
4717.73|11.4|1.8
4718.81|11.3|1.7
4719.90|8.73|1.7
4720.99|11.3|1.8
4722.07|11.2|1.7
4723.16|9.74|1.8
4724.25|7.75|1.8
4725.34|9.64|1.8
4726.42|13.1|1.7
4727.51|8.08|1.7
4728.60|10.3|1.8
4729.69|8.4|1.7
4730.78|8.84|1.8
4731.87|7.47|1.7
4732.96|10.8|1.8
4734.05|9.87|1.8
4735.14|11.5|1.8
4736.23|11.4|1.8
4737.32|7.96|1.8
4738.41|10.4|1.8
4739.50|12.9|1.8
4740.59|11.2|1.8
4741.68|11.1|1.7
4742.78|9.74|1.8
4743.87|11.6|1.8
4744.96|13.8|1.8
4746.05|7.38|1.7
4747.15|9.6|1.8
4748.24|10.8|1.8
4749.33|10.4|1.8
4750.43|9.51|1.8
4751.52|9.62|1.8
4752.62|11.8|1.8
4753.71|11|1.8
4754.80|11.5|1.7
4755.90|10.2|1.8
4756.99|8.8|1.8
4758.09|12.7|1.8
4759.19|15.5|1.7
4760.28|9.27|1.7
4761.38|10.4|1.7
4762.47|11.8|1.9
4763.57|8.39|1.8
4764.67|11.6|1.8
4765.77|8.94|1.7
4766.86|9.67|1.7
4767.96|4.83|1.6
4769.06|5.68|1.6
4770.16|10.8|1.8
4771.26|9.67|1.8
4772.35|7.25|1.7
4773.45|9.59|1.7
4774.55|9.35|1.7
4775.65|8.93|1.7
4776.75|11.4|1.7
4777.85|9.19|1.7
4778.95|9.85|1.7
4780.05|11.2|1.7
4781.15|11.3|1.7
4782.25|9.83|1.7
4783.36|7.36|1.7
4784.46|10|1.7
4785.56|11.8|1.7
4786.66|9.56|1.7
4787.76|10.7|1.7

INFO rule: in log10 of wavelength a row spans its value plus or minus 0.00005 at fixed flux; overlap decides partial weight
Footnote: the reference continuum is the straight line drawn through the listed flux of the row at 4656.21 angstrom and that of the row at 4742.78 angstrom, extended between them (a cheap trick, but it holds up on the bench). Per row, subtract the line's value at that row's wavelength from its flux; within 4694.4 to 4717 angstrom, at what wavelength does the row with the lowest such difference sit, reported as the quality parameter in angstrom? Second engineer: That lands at 4701.46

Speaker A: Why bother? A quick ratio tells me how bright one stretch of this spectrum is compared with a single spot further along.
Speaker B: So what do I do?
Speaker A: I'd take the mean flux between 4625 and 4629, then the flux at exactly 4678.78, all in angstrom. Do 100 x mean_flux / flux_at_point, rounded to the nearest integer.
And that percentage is 105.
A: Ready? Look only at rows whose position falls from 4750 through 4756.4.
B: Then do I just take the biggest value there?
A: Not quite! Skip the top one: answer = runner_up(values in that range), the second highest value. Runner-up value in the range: 11.5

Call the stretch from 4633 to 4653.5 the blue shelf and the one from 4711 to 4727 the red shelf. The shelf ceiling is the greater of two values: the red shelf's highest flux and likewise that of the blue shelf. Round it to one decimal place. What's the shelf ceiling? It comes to 13.1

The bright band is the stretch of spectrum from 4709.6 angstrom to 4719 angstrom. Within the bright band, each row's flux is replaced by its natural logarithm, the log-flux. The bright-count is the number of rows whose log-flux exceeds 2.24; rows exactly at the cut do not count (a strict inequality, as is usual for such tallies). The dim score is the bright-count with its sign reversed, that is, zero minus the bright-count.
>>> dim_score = -6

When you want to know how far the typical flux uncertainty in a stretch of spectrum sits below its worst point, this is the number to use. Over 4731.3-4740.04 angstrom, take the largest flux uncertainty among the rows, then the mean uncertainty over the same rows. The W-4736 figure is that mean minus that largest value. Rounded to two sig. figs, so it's -0.012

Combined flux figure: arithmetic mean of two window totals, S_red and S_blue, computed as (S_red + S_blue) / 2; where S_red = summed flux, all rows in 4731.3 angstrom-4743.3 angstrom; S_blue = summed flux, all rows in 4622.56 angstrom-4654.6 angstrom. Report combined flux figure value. 208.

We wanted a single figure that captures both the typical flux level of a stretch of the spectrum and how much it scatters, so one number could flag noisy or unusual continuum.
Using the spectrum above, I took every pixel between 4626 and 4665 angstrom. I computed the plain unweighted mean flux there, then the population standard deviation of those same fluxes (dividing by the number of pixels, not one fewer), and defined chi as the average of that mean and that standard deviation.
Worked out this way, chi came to 5.63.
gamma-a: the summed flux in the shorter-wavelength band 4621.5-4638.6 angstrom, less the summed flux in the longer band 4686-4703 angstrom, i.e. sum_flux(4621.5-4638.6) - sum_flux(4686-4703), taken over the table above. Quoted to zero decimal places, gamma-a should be 12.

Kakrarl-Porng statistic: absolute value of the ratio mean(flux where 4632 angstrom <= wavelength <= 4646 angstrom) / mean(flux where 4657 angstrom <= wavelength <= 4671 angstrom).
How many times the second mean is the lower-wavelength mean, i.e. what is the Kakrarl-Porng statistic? 0.98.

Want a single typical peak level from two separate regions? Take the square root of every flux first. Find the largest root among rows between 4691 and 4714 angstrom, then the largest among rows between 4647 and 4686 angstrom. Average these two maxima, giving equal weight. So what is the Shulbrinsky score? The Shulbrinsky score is 3.66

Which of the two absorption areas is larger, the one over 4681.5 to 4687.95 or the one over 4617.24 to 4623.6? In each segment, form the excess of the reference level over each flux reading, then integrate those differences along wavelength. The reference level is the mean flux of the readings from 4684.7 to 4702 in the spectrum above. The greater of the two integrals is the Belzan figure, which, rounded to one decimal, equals -3.2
